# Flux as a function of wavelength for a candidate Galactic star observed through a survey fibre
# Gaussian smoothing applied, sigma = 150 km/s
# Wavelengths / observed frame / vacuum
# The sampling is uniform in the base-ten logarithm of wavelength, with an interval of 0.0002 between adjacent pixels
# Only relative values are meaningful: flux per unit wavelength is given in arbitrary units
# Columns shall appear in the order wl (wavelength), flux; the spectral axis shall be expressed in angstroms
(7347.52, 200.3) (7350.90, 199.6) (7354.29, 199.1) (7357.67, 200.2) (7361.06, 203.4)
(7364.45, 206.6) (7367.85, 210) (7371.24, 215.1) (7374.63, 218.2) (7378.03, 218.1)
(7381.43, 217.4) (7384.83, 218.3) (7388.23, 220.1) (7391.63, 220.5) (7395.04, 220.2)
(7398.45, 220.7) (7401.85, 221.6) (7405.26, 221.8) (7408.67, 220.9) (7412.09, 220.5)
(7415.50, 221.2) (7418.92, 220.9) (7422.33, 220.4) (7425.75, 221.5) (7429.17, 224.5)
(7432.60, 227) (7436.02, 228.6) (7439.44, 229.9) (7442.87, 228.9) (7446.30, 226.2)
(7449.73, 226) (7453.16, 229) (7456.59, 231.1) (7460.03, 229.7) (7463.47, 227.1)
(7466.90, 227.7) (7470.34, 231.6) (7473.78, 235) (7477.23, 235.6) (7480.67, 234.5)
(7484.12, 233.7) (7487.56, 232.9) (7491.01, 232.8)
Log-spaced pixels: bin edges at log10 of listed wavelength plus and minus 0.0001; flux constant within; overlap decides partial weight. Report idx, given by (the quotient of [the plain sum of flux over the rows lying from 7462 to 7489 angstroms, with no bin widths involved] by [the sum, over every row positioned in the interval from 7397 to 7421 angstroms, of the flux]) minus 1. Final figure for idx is 0.2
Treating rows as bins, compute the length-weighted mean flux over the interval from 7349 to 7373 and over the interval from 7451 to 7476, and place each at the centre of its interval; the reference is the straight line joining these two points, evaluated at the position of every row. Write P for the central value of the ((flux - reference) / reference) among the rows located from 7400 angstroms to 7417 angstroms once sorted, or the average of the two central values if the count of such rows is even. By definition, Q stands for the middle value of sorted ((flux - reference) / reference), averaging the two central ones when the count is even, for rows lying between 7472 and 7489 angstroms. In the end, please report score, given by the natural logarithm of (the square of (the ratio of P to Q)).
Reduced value 8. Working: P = 0.020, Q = 0.000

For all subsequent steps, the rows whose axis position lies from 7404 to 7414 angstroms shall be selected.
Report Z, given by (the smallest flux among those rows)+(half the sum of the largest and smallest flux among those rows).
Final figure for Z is 442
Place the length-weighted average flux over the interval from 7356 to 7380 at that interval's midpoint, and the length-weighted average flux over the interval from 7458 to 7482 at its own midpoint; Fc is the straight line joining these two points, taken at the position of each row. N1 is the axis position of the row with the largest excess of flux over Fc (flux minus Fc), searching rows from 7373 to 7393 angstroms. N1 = 7374.63 angstroms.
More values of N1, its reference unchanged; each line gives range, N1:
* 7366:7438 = 7374.63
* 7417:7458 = 7439.44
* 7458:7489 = 7473.78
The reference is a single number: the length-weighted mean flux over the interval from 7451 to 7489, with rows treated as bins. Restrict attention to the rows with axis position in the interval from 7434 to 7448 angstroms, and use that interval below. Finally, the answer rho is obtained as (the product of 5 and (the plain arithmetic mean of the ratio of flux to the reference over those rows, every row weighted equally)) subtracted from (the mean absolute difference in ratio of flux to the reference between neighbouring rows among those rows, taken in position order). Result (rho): -4.92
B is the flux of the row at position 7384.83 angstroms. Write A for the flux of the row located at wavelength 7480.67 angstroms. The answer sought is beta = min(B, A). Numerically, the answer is 218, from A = 234.5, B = 218.3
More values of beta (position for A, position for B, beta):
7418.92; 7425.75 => 221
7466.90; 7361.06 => 203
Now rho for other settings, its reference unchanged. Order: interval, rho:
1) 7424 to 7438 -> -4.86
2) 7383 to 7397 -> -4.74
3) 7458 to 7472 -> -4.93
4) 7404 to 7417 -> -4.77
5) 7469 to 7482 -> -5.05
